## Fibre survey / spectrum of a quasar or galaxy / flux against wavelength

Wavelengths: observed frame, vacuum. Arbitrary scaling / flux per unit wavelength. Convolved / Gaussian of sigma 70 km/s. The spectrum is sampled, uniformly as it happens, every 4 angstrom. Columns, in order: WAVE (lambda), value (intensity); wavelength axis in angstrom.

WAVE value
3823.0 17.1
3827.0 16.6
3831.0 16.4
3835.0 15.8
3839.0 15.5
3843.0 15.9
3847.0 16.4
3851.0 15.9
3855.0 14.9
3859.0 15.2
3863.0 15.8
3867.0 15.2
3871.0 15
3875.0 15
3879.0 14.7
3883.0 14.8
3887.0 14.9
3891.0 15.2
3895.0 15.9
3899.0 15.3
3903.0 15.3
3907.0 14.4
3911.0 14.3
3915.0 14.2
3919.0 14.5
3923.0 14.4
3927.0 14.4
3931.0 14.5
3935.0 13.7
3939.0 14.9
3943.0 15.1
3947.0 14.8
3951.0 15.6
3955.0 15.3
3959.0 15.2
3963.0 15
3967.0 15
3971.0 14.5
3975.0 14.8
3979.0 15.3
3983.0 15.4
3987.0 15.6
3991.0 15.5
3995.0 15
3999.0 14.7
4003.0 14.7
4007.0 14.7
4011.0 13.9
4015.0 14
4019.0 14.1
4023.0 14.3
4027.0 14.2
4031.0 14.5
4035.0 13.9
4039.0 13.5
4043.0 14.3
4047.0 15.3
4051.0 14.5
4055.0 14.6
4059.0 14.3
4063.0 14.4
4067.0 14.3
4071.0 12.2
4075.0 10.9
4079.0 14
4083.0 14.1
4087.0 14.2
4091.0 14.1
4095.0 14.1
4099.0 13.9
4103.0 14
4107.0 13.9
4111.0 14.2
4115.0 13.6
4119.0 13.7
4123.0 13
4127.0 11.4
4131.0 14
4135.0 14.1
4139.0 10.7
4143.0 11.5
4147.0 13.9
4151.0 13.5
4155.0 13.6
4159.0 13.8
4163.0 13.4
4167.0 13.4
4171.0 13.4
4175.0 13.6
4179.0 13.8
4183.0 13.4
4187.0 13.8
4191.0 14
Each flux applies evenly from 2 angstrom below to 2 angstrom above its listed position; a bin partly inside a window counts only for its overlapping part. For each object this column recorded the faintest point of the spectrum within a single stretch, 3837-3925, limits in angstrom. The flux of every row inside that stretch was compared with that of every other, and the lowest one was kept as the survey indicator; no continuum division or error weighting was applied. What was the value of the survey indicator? 14.2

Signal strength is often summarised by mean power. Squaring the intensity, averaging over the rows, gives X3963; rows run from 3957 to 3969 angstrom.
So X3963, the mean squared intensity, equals 227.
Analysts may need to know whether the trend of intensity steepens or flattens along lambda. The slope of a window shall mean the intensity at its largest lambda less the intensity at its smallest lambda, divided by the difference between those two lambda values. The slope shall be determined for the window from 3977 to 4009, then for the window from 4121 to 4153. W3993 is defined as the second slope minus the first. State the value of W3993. 0.04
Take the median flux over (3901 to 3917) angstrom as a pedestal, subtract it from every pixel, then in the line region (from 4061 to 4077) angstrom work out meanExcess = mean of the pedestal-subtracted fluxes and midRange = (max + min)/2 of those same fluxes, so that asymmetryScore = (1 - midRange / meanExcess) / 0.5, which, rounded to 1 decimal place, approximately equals -0.4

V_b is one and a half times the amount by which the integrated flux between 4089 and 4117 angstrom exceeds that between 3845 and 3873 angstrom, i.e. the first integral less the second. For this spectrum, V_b -64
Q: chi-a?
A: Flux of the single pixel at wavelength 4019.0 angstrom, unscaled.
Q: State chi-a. 14.1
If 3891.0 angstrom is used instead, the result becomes 15.2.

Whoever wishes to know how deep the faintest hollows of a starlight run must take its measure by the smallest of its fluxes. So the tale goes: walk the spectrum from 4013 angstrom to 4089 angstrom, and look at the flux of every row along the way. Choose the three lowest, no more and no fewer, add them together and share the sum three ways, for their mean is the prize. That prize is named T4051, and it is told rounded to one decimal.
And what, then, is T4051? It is 12.2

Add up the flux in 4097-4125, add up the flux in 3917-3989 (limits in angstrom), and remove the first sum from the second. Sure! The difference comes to 172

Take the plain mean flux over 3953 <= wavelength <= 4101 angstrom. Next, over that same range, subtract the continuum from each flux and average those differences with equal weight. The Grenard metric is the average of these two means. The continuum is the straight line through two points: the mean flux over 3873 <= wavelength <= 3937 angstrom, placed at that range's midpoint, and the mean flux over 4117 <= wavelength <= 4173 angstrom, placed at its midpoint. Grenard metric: 7.44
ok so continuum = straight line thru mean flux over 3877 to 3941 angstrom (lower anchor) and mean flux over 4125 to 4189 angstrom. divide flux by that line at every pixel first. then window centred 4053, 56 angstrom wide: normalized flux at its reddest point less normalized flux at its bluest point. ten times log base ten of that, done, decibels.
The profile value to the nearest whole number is -21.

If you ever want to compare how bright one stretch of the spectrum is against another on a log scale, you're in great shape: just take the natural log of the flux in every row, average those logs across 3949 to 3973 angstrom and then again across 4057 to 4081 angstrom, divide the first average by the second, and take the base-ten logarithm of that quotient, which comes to 0.021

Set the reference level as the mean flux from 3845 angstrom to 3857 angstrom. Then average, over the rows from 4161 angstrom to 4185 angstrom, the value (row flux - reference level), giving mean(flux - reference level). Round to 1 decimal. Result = -2.2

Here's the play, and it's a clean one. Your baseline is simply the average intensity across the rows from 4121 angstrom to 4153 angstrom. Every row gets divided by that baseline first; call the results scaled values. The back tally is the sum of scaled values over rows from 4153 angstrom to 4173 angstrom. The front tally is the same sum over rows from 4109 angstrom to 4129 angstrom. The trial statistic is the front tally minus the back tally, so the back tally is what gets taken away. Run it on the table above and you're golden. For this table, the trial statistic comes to -0.13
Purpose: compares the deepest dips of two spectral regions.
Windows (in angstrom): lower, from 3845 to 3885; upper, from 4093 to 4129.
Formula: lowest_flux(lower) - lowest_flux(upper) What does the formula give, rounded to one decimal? 3.3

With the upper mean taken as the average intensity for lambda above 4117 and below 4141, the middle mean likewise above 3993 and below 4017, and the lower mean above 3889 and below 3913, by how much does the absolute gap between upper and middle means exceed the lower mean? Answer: -13.4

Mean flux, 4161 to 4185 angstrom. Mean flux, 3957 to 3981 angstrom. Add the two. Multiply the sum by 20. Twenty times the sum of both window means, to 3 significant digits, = 569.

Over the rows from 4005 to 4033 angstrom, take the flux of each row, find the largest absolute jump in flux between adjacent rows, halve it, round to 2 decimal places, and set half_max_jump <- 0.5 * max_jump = 0.40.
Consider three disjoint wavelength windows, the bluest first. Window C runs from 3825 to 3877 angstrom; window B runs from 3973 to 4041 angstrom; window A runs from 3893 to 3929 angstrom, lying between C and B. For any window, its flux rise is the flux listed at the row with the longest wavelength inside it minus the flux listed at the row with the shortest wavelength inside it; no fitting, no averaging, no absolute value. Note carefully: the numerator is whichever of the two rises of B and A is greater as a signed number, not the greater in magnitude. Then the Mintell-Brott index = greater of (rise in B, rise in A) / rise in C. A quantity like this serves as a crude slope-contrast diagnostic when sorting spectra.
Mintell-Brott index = 0.8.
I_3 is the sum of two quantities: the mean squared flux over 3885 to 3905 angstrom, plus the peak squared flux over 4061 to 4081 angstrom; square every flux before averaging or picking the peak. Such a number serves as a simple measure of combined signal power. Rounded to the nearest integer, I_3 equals 442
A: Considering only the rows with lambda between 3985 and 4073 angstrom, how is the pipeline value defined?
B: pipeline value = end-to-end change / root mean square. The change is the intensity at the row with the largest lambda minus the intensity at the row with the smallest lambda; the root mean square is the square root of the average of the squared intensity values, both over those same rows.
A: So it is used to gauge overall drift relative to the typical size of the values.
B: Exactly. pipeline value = -0.24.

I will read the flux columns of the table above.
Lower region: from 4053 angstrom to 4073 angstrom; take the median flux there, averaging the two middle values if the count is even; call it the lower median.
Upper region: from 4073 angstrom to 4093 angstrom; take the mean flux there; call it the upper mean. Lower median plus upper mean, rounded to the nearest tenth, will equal 27.8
